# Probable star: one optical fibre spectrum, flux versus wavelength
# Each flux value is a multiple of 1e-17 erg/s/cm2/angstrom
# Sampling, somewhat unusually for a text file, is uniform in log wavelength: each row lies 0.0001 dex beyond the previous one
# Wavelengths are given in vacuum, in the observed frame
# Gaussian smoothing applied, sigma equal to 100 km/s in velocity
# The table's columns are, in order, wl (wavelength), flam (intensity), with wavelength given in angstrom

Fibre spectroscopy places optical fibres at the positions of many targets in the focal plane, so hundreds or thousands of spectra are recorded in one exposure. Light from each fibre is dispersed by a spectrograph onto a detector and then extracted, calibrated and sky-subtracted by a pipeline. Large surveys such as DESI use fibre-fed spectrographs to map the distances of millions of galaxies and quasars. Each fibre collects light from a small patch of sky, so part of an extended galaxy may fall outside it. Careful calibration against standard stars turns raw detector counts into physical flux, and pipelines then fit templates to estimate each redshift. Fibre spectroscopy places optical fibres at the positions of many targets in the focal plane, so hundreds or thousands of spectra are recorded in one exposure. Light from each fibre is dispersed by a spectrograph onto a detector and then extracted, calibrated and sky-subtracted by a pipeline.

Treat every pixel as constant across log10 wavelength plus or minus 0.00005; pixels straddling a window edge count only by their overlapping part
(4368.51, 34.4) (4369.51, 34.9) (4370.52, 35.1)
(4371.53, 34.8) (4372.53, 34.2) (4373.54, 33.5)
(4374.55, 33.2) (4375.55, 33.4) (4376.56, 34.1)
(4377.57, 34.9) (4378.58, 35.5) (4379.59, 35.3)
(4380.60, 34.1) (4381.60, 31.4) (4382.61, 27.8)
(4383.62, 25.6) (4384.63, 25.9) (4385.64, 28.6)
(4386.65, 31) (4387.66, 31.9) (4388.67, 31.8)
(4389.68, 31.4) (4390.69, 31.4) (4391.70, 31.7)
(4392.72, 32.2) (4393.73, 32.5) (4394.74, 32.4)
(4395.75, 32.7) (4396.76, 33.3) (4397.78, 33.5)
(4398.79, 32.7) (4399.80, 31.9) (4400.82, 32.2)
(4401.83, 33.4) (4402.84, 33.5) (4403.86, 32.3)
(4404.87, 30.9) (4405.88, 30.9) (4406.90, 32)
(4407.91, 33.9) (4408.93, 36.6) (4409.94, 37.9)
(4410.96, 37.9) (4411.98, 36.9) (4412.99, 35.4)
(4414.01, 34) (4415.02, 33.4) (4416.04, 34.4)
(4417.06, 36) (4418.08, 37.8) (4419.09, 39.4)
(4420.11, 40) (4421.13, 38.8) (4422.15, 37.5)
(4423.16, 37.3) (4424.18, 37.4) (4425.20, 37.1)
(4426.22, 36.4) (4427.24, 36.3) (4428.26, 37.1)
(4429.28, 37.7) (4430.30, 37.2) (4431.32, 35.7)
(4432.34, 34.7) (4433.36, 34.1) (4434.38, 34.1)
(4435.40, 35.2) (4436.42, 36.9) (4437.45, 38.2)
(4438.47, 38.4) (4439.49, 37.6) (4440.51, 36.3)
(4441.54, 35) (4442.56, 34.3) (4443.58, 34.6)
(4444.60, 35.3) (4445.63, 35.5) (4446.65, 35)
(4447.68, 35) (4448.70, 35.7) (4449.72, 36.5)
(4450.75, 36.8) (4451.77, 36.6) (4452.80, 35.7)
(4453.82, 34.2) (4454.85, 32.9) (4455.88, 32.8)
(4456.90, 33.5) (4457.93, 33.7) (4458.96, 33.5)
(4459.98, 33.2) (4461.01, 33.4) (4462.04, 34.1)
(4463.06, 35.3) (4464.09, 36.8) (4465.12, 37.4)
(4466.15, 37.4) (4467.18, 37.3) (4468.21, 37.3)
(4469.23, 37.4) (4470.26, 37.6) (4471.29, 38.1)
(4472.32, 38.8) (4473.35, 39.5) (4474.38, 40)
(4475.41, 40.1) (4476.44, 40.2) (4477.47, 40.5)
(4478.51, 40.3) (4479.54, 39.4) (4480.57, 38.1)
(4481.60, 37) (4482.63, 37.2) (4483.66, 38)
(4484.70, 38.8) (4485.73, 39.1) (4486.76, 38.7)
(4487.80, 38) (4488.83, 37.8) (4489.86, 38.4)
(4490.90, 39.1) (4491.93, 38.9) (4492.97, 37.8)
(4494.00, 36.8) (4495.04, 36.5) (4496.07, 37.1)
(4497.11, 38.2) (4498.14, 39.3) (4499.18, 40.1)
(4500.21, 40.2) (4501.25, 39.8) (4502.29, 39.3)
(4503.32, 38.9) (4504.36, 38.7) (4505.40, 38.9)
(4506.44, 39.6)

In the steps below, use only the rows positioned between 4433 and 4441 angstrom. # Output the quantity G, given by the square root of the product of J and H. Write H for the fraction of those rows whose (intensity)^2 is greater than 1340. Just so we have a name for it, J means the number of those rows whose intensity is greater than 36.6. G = 1.41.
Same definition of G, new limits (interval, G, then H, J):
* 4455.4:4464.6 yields 0.33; 0.11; 1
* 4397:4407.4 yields 0.00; 0.00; 0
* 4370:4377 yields 0.00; 0.00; 0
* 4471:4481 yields 3.16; 1.00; 10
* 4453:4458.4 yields 0.00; 0.00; 0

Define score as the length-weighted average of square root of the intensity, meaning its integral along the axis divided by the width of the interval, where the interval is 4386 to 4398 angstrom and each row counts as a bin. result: 5.66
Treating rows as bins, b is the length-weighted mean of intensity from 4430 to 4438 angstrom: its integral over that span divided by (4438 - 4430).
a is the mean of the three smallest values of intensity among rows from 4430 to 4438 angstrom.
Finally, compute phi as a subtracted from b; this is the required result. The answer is 1.4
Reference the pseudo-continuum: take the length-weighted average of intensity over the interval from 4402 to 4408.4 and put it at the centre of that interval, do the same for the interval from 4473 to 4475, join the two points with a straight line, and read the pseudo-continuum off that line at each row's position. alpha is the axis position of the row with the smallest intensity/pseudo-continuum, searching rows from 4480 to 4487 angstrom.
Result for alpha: 4481.60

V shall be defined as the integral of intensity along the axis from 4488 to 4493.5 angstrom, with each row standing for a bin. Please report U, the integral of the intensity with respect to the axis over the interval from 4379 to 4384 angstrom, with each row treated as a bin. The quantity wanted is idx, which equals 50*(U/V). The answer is 37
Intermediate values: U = 155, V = 211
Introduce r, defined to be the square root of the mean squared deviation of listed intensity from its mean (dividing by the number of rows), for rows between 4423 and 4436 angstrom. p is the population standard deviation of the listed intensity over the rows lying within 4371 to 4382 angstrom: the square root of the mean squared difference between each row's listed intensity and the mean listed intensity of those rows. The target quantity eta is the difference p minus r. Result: -0.1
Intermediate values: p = 1.1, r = 1.2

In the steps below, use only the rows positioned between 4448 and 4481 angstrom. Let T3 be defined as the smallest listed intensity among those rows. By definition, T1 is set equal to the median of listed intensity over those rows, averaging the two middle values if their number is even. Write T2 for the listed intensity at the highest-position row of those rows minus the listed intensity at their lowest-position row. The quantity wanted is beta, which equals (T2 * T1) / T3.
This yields 2.7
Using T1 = 37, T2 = 2.40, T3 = 32.8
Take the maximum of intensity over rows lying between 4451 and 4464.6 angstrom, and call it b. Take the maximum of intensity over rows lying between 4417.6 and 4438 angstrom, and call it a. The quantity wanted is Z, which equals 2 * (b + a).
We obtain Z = 154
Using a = 40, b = 36.8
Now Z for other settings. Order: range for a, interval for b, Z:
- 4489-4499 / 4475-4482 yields 160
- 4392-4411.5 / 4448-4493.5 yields 157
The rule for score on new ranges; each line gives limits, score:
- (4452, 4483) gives 6.06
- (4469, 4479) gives 6.26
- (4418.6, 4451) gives 6.04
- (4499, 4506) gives 6.27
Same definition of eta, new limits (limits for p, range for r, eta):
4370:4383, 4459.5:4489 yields 0.1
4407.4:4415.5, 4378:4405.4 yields -0.6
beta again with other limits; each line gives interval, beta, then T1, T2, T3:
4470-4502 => 2.3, 39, 2.20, 36.5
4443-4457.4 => -1.2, 35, -1.10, 32.8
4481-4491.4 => 2.2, 38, 2.10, 37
